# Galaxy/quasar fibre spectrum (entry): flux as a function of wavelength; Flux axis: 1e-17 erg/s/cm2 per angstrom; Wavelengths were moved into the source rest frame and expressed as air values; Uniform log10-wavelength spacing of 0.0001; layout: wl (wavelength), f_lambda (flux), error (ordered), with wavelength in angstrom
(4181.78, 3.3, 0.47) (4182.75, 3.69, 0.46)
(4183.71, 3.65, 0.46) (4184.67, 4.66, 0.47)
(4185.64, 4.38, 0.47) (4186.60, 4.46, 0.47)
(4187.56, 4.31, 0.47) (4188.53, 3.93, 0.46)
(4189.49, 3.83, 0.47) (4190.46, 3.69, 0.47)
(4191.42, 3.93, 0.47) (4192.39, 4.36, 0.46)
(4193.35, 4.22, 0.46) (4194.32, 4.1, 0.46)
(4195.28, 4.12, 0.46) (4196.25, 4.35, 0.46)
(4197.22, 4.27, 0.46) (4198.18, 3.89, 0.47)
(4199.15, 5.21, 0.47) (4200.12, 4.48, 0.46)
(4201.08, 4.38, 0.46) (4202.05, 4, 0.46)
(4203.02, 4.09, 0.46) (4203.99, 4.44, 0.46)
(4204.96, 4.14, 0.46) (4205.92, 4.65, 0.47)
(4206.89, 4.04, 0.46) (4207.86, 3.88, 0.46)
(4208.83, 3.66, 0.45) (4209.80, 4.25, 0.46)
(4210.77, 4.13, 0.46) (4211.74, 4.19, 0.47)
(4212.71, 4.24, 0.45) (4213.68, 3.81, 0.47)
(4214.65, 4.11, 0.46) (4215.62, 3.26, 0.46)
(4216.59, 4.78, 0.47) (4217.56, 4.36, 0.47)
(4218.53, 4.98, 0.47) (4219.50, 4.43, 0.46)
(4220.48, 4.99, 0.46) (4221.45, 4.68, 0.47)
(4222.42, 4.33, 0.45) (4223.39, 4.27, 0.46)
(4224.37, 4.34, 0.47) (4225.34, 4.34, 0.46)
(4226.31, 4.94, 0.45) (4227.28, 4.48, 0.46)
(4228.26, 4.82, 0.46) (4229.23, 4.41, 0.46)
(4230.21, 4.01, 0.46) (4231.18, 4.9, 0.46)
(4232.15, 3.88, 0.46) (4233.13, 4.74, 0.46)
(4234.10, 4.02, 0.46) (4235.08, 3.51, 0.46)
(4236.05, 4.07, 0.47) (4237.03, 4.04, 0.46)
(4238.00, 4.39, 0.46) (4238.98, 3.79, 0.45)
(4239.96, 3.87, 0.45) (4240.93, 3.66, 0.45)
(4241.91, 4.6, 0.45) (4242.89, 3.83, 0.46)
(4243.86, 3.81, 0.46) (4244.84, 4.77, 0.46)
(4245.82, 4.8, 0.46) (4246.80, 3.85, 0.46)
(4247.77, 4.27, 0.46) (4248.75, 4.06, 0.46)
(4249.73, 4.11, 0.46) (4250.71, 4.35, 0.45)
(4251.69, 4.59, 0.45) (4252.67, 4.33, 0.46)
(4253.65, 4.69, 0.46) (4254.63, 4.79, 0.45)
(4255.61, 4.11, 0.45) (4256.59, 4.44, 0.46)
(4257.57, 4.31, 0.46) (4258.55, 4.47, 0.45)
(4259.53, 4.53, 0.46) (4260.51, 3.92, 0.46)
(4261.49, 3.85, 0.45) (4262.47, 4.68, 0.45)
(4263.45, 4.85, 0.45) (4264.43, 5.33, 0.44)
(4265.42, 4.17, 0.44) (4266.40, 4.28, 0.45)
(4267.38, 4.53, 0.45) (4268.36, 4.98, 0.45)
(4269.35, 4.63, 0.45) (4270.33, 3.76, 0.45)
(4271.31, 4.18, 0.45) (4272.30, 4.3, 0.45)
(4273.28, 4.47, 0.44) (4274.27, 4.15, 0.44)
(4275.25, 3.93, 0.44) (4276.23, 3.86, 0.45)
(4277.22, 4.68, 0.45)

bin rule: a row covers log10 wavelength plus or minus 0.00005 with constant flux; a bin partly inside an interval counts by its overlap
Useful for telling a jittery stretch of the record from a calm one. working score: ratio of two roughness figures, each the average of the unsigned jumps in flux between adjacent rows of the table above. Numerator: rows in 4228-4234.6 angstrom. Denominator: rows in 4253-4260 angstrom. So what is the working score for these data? 2.9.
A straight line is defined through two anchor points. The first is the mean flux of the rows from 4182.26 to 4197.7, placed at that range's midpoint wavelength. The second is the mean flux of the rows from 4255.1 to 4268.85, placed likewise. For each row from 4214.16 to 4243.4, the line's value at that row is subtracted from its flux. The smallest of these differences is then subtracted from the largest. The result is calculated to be 1.7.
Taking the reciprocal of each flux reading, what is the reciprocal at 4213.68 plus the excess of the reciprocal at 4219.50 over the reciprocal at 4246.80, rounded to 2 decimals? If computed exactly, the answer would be 0.23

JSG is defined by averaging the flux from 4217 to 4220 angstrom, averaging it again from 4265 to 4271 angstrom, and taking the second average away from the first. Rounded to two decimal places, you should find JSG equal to 0.20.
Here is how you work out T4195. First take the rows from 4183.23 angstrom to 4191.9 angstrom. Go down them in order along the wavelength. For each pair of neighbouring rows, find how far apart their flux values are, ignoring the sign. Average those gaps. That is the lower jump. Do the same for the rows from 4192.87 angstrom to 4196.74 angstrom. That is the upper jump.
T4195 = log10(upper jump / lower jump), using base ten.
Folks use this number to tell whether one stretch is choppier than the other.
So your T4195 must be -0.4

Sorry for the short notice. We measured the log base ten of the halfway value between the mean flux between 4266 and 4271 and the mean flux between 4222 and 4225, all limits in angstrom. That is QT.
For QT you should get 0.641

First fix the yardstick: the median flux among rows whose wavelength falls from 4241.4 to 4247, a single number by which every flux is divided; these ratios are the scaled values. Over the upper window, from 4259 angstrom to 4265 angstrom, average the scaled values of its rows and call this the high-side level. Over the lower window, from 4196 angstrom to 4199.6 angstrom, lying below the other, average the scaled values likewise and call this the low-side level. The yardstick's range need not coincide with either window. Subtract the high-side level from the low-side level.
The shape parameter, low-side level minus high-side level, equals -0.02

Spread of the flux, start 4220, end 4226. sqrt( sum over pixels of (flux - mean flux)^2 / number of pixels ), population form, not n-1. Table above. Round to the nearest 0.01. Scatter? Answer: 0.26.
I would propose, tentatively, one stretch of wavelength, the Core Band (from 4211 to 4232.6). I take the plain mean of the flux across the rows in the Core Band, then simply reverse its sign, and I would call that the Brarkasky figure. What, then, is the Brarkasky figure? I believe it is -4.39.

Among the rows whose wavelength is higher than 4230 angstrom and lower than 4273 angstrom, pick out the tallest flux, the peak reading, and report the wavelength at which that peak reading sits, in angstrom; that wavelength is 4264.43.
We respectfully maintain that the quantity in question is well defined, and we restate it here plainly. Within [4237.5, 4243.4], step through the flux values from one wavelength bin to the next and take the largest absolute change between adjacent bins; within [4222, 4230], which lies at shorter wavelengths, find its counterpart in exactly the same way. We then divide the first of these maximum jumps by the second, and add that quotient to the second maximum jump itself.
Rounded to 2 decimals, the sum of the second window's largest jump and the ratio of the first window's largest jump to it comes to 2.17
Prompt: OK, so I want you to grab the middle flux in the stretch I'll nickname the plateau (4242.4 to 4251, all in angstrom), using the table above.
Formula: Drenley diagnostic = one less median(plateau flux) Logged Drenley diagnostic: -3.11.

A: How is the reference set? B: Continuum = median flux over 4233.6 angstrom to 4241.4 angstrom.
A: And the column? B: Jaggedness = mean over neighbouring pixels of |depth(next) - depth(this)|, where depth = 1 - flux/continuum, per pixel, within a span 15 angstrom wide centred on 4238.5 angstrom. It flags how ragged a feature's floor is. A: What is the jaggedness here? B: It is 0.129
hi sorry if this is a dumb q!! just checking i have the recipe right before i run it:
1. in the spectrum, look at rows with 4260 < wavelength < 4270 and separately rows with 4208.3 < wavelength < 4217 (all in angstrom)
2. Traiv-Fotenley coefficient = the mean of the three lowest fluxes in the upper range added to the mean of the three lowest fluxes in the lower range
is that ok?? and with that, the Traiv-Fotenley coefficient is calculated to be 7.6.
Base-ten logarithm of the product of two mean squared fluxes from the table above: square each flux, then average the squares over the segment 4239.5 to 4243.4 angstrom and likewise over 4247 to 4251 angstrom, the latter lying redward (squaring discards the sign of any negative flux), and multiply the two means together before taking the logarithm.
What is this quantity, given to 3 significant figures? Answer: 2.45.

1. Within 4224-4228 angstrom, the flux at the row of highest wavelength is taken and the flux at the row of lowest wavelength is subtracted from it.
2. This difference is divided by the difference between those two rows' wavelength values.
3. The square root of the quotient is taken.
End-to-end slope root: 0.22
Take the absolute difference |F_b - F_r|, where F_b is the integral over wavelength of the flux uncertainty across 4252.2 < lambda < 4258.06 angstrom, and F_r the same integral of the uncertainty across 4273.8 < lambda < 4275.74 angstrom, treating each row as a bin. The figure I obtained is 1.8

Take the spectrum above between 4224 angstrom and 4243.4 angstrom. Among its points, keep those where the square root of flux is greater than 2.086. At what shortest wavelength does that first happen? 4226.31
